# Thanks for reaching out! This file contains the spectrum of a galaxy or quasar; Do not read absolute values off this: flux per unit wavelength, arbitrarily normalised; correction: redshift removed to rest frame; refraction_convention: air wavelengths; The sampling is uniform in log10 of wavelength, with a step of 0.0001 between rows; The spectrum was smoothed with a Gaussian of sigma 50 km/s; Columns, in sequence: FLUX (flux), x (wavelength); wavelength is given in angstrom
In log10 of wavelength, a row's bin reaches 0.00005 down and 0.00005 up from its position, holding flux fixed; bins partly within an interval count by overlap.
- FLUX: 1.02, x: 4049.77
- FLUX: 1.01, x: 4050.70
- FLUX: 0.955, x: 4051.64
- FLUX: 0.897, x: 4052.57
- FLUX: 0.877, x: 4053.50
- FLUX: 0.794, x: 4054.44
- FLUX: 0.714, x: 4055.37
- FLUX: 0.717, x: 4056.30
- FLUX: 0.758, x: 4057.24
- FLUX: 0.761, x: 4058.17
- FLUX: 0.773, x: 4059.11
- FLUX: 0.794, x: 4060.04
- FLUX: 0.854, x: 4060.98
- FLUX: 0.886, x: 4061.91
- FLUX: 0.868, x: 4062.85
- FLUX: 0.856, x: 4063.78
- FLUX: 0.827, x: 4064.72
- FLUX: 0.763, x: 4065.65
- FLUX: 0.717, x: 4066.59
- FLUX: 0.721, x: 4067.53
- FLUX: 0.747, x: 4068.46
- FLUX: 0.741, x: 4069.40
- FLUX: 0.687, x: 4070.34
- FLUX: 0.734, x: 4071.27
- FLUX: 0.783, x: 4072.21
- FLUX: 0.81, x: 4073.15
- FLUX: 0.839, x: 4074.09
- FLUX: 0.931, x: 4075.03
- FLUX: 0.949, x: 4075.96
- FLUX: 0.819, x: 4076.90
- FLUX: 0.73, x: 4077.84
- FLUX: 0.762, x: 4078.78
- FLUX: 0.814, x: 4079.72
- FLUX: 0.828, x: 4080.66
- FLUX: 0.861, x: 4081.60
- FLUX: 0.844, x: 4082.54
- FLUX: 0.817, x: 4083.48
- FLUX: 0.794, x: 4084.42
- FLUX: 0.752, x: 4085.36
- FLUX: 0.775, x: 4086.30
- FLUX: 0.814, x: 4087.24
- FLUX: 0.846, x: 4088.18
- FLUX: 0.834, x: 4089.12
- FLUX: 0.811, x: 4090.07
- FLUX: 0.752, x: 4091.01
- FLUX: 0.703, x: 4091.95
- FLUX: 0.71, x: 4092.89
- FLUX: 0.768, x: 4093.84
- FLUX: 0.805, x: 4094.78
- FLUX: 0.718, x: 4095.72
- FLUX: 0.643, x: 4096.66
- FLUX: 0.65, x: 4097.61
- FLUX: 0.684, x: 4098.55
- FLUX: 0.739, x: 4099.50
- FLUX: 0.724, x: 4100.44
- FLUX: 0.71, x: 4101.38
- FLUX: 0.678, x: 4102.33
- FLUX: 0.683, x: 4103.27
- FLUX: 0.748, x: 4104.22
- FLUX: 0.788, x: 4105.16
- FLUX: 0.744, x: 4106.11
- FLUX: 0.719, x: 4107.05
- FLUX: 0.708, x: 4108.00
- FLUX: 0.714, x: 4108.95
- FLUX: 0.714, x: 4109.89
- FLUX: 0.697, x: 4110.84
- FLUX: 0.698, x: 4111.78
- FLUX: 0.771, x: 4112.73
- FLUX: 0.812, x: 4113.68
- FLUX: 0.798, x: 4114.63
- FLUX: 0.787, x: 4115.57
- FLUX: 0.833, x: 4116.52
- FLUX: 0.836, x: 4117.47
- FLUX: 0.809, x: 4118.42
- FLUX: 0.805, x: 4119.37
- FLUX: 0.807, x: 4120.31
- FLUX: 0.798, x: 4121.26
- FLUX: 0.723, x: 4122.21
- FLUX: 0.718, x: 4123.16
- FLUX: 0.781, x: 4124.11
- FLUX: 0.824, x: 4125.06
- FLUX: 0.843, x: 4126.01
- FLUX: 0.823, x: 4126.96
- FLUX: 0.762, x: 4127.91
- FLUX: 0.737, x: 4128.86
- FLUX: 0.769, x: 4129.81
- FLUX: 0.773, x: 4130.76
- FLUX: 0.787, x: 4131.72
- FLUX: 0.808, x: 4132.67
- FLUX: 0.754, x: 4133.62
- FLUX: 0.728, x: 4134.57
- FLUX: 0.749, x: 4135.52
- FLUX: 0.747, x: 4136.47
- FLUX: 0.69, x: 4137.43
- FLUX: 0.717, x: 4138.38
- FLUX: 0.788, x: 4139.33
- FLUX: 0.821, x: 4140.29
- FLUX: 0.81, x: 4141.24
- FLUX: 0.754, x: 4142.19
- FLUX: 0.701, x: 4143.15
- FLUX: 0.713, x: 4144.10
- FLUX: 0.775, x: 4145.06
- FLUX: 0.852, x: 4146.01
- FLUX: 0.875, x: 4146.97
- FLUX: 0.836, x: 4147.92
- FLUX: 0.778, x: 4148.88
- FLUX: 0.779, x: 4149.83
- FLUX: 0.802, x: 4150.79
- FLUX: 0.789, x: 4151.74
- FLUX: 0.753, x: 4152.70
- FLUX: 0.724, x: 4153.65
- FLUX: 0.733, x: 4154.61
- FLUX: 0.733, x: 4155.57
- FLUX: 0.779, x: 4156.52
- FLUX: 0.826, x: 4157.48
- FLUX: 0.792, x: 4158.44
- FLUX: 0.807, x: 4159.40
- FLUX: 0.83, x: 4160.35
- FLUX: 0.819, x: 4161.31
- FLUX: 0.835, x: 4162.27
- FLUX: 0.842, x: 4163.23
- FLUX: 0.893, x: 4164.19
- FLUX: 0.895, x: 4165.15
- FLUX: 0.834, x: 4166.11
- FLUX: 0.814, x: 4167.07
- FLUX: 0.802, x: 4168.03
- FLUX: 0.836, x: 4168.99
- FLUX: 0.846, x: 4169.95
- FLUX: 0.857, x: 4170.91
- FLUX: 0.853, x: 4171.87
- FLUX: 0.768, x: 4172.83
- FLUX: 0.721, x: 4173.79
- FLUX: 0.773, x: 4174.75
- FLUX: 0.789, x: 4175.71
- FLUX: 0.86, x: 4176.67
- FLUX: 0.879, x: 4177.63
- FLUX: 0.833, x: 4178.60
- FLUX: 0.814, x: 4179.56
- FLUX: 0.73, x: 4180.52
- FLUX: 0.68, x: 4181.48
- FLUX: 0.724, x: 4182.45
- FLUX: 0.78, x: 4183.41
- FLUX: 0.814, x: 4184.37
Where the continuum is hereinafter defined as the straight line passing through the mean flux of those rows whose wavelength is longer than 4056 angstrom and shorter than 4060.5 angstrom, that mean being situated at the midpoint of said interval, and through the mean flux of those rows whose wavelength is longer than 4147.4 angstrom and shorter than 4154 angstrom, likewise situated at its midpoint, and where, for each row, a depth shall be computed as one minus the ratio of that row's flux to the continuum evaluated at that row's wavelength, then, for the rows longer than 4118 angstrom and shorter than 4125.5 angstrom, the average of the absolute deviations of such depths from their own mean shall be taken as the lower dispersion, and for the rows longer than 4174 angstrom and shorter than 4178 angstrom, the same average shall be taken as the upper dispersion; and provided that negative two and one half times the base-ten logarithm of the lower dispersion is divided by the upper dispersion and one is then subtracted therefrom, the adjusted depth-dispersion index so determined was 61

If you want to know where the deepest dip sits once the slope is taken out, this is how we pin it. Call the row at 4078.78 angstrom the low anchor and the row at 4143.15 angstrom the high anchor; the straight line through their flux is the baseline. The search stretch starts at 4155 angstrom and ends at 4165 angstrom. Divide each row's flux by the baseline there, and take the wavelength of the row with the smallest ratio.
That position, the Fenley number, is 4155.57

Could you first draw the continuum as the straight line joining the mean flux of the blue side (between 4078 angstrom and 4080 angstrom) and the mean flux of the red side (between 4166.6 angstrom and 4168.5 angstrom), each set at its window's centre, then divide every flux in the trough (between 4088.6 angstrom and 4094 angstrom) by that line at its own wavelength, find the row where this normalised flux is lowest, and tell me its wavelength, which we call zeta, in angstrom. 4091.95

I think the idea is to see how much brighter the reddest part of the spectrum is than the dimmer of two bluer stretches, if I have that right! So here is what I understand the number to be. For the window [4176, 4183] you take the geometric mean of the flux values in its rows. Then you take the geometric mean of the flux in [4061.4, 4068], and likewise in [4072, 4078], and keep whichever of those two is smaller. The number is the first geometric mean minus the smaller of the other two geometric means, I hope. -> -0.02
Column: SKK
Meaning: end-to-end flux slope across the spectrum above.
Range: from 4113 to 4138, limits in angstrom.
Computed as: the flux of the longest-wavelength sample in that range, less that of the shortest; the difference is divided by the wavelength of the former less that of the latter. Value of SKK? -0.0051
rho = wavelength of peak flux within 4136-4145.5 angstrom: 4140.29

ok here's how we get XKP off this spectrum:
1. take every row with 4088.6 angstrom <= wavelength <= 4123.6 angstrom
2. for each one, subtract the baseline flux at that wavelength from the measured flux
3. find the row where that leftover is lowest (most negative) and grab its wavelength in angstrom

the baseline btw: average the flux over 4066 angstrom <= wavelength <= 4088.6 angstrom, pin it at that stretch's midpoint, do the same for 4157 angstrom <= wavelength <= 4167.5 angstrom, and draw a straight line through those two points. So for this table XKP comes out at 4096.66 angstrom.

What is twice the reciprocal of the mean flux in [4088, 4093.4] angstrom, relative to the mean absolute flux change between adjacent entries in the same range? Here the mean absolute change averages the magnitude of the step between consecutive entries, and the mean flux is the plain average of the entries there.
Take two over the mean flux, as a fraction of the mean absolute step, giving 86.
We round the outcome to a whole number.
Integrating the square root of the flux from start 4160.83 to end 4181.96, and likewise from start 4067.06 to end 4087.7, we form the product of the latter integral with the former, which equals 352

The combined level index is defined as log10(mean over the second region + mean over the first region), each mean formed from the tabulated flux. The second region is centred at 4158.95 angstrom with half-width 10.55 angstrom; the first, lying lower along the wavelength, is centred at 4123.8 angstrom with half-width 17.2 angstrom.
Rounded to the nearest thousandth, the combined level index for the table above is 0.197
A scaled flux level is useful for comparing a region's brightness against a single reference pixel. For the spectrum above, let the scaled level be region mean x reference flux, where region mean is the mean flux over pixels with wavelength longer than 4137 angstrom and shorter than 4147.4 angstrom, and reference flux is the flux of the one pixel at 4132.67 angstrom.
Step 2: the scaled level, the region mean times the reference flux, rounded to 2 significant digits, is 0.62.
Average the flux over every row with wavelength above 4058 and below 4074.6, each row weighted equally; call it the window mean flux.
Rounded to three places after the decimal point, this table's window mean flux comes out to 0.787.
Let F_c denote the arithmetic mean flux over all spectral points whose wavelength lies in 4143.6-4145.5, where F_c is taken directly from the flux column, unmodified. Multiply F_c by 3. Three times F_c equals 2.23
